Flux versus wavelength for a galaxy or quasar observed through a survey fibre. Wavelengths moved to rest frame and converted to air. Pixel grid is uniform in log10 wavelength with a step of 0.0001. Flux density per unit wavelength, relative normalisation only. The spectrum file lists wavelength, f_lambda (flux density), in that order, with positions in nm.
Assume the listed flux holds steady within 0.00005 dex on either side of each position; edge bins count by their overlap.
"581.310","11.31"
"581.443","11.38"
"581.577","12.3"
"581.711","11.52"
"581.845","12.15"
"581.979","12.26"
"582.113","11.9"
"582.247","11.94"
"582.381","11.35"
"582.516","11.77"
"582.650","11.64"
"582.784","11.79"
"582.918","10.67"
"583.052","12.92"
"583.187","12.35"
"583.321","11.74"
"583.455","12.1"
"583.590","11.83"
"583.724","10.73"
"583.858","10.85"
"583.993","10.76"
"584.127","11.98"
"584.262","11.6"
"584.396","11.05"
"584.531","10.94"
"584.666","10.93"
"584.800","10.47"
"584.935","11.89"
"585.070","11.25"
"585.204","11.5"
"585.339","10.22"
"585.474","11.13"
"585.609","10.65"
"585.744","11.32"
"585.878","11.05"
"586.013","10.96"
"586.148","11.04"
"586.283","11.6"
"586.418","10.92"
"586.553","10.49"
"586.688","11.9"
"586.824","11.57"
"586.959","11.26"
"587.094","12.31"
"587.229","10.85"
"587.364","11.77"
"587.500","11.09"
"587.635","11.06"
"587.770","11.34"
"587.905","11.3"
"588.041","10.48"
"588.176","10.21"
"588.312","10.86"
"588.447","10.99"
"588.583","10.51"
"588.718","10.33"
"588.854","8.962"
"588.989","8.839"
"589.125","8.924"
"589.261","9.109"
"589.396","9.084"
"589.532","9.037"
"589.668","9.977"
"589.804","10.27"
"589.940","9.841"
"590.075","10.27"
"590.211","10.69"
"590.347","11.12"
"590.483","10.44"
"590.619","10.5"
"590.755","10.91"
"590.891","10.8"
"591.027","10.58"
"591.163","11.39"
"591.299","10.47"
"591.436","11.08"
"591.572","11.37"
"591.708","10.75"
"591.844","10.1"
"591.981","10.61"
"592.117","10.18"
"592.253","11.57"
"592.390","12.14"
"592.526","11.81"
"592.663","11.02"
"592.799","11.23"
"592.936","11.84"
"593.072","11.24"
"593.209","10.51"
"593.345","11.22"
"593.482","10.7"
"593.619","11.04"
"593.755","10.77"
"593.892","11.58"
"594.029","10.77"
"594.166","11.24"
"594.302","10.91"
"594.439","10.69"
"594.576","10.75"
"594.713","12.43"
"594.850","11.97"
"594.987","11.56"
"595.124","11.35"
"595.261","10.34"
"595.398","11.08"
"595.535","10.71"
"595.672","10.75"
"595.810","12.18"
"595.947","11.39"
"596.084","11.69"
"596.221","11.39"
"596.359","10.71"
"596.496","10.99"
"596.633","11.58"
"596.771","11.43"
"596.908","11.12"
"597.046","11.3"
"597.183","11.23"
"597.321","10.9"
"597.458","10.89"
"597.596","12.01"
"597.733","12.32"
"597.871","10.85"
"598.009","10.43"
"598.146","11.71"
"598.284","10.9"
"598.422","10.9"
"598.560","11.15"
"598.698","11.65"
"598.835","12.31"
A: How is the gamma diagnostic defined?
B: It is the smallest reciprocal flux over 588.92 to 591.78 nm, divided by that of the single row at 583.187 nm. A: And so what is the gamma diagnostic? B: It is 1.08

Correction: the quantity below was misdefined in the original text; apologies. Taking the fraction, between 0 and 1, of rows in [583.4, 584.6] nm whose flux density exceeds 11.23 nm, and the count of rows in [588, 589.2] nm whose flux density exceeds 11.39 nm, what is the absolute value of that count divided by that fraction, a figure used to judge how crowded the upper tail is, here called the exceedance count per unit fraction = 0.0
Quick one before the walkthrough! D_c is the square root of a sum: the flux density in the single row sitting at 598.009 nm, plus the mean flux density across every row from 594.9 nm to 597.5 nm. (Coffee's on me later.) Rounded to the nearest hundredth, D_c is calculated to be 4.65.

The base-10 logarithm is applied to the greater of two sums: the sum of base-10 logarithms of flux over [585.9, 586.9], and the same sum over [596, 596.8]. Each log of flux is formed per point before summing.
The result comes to 0.87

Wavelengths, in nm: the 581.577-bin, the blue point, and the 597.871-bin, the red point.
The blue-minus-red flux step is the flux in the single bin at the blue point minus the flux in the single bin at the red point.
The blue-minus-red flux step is 1.45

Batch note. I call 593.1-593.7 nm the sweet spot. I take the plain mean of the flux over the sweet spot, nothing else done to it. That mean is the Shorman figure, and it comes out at 10.9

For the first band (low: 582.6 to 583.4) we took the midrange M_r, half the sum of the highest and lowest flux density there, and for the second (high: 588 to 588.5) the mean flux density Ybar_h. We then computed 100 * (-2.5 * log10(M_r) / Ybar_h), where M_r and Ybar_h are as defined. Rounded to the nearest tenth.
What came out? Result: -25.2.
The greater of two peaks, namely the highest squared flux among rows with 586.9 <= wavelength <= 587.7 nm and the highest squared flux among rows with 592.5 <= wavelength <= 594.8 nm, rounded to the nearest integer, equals 155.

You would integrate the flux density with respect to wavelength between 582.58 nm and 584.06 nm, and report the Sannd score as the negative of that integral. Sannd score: -17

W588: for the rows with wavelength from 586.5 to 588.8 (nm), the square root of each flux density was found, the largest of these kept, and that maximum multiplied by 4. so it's 14.03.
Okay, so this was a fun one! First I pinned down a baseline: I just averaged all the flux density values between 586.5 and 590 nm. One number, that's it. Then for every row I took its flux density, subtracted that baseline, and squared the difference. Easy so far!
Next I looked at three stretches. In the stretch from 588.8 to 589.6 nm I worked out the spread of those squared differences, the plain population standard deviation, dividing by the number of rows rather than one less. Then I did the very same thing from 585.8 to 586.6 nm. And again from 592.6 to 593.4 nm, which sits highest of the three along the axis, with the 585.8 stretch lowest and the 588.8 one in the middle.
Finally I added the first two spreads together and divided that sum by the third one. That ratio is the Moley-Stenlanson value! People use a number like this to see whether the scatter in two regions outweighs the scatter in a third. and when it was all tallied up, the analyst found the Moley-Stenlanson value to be 1.2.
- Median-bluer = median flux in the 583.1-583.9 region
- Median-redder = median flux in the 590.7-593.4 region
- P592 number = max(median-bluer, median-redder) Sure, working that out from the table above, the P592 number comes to 11.8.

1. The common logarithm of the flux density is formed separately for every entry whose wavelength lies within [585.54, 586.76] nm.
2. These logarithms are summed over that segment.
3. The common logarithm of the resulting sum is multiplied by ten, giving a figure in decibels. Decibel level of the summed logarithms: 9.73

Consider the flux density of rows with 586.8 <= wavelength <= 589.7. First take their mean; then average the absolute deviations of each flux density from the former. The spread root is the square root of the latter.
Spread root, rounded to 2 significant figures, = 0.93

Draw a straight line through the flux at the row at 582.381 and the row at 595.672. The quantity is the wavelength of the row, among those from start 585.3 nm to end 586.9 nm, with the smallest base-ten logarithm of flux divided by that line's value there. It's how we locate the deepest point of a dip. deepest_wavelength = 585.339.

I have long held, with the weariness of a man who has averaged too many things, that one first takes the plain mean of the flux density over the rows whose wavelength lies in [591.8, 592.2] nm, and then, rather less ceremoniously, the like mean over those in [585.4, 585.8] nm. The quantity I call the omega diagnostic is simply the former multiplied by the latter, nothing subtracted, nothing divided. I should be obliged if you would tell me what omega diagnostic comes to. 114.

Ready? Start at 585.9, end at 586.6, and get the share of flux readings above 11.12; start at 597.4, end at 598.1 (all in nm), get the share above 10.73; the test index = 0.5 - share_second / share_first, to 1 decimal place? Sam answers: -3.5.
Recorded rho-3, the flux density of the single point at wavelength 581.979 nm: 12.26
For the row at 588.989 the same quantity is 8.839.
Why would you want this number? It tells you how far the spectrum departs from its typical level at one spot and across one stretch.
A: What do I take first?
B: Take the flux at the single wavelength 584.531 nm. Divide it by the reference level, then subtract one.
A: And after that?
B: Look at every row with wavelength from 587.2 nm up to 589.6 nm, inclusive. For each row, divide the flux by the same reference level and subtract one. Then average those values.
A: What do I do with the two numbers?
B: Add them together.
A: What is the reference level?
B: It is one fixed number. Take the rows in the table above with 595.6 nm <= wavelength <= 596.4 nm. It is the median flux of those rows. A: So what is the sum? -0.14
